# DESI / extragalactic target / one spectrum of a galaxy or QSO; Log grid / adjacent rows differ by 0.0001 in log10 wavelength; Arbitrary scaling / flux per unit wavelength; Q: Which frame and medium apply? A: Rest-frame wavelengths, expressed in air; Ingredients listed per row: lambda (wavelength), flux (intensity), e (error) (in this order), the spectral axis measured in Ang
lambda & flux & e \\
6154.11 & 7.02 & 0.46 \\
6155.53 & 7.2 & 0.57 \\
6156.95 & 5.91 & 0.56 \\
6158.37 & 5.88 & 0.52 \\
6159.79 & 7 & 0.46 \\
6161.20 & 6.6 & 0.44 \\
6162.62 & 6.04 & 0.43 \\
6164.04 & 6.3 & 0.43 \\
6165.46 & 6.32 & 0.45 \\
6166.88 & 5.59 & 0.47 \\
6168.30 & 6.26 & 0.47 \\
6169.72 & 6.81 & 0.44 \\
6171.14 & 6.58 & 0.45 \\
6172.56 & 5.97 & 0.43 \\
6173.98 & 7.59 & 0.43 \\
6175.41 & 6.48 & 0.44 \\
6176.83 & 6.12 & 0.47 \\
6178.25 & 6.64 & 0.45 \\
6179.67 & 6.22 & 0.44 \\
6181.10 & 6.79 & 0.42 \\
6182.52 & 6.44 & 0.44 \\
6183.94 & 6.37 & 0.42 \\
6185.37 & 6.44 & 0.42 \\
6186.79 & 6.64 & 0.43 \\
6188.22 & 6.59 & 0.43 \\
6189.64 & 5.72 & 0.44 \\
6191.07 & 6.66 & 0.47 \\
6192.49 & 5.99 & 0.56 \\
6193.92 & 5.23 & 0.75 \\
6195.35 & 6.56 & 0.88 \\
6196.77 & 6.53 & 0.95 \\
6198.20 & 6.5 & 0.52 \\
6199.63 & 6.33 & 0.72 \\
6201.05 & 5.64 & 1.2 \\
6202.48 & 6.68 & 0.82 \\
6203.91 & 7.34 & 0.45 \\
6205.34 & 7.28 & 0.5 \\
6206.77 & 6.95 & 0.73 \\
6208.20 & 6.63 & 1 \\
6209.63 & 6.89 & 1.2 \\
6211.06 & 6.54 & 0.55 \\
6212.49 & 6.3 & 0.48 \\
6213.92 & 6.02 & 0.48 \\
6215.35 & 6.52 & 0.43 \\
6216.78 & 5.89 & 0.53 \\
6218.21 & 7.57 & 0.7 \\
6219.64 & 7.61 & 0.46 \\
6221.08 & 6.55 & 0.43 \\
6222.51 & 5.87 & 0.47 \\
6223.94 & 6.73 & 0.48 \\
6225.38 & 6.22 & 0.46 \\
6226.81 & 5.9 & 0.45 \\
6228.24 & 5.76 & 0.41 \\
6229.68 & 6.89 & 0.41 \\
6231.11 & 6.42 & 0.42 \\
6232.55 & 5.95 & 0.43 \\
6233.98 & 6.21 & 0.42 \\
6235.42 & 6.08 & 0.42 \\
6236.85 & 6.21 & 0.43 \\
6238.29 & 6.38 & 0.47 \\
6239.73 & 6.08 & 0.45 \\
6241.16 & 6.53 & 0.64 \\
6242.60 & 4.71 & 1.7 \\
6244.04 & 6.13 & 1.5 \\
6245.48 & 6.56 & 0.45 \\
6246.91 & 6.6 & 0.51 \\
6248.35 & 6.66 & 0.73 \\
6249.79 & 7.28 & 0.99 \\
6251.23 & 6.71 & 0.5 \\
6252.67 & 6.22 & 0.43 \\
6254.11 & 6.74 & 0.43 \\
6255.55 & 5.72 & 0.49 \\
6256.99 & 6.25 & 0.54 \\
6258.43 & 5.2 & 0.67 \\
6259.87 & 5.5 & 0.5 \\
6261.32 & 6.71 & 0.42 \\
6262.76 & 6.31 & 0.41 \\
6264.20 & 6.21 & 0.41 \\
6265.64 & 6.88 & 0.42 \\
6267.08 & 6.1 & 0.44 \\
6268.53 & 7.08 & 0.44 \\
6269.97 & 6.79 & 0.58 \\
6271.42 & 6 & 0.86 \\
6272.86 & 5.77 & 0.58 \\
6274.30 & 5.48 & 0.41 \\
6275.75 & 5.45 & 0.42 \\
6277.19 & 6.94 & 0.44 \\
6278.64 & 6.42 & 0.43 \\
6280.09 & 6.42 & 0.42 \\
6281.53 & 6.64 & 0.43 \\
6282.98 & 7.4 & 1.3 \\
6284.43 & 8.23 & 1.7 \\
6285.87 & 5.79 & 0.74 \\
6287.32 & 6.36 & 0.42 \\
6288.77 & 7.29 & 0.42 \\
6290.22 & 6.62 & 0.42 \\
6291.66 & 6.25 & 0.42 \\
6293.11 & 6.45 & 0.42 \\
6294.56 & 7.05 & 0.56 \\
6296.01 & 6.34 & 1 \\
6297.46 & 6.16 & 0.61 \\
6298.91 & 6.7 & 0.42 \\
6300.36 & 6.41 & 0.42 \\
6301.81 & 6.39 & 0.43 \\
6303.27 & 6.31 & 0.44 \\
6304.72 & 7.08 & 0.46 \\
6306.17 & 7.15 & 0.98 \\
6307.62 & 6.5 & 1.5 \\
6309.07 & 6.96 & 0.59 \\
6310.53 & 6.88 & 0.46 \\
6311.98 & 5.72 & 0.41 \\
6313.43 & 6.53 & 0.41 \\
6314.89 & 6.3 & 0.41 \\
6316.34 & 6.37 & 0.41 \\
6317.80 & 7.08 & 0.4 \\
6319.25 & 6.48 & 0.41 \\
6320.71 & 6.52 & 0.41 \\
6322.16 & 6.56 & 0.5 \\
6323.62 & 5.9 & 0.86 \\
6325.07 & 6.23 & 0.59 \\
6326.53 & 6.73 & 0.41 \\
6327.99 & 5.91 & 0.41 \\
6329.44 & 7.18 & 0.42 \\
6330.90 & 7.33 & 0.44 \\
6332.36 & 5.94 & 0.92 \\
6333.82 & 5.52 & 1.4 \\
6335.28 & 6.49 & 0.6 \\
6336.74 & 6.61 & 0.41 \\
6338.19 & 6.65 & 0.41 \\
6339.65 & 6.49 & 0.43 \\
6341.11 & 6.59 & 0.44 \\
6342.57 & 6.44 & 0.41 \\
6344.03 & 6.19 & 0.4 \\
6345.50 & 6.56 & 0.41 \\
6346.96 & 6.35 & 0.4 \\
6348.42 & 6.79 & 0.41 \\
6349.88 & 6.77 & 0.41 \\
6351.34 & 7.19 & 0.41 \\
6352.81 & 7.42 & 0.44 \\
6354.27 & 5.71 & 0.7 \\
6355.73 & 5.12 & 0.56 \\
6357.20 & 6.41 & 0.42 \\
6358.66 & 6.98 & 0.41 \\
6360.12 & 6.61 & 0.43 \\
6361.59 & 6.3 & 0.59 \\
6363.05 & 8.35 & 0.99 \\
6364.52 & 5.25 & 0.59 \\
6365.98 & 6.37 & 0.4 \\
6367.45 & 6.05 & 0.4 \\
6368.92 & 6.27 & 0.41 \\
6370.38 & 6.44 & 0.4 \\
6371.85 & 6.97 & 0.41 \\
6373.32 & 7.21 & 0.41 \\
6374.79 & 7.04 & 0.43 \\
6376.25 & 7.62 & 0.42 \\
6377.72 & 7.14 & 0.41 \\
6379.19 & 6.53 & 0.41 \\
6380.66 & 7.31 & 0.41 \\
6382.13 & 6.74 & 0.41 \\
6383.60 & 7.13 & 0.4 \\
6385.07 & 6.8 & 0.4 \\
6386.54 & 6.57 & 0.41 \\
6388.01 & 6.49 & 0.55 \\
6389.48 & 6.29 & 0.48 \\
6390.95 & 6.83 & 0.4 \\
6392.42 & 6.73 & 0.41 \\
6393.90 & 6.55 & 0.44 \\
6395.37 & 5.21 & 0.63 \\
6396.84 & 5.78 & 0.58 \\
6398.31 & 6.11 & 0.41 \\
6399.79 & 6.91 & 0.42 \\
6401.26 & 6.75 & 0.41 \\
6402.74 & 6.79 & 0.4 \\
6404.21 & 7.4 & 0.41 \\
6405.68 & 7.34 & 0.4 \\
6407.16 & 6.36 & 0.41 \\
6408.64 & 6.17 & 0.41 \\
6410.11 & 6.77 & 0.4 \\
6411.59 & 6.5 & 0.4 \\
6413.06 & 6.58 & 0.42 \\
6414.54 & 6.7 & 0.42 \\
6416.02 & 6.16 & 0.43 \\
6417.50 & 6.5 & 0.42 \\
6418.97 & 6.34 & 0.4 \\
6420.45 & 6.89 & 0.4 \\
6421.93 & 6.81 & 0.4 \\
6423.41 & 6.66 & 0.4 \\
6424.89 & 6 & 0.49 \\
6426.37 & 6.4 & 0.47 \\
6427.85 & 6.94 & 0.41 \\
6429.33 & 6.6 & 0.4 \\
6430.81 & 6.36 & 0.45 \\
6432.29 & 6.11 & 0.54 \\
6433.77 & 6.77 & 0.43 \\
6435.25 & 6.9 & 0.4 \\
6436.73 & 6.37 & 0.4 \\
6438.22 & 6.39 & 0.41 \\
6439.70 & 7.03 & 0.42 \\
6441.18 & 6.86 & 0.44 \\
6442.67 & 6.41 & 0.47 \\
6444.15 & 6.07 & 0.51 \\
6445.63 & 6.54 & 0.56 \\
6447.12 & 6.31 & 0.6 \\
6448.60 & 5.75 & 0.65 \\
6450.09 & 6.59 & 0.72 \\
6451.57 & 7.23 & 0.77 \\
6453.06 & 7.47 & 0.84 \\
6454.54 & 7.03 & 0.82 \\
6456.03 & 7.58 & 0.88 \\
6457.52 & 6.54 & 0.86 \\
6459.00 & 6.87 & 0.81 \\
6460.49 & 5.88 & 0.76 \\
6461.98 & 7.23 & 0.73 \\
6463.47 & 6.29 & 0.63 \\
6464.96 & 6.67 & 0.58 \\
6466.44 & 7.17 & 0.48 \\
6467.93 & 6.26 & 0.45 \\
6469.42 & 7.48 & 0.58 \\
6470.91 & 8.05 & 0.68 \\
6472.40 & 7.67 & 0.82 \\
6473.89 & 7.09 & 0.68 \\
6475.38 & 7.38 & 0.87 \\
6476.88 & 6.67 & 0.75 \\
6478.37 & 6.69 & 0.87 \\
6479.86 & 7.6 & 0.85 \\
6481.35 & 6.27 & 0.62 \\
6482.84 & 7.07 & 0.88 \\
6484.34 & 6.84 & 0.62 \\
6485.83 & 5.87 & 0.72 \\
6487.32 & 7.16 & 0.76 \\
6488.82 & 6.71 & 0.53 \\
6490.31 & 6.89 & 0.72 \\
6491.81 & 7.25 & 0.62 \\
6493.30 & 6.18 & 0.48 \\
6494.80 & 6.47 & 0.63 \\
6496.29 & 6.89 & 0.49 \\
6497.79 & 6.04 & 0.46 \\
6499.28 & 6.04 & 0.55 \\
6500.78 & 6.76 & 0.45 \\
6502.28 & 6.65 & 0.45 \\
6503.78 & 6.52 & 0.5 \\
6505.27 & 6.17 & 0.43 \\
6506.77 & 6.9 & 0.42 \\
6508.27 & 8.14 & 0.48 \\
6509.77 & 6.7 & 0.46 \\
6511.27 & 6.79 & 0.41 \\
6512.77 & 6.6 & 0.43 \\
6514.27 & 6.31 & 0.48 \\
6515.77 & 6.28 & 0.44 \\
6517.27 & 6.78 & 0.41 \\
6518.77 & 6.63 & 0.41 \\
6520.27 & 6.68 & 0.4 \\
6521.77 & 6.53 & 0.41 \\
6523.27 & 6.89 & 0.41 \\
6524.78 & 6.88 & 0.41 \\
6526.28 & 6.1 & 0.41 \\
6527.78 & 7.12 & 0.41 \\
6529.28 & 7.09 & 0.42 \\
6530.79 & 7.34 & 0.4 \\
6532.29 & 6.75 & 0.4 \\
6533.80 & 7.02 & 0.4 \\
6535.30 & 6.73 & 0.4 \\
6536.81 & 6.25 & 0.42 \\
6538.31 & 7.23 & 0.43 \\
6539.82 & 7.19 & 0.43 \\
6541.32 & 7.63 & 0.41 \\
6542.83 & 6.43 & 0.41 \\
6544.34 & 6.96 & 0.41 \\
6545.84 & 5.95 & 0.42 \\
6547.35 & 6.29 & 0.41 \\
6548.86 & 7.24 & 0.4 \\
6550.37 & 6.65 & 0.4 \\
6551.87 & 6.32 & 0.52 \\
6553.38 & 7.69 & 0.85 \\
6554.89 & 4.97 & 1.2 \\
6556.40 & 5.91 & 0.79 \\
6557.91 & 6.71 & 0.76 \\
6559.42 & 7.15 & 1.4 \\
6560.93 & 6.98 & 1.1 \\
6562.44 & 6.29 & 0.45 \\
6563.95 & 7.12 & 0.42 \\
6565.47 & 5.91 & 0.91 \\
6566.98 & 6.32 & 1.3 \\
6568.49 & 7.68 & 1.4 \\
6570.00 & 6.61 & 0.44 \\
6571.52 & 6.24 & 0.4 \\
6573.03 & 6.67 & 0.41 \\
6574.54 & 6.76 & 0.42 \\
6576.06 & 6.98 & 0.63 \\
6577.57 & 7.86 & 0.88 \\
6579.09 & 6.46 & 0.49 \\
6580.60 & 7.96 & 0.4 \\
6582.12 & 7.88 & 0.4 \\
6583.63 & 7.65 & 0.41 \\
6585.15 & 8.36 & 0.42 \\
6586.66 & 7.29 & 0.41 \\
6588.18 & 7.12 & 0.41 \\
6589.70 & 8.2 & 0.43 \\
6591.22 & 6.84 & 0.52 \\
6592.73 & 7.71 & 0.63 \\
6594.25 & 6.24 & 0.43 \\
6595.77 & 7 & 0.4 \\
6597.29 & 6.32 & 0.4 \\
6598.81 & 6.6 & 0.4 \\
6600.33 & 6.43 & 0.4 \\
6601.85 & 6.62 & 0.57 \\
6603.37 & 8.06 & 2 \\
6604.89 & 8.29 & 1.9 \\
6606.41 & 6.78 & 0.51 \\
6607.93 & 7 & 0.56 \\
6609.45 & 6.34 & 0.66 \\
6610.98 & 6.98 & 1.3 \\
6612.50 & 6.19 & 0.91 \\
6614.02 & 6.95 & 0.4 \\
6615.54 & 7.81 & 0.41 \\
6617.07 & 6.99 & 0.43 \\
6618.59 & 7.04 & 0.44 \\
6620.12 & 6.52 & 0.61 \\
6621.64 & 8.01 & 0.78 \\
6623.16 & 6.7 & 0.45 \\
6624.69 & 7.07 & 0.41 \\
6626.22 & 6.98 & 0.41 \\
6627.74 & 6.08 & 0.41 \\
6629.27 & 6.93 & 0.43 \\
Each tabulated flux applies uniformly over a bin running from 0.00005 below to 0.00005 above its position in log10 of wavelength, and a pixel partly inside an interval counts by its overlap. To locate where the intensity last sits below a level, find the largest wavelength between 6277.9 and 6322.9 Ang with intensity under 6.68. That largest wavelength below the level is 6322.16 Ang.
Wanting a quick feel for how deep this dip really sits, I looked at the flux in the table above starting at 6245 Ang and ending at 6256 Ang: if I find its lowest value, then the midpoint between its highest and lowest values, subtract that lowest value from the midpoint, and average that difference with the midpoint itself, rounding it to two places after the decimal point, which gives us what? 3.64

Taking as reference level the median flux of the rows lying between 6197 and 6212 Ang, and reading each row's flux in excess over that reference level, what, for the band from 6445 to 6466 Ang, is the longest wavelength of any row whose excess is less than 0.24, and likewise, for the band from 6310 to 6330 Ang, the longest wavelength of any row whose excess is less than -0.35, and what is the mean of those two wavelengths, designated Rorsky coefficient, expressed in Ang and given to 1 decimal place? 6396.5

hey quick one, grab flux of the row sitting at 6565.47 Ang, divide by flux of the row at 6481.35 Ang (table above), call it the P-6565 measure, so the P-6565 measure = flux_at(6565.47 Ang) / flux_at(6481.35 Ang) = 0.94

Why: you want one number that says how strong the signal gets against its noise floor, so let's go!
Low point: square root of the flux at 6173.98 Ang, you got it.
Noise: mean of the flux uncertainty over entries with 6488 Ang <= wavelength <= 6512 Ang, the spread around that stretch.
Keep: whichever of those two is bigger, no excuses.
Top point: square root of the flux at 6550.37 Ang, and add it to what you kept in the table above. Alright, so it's 5.33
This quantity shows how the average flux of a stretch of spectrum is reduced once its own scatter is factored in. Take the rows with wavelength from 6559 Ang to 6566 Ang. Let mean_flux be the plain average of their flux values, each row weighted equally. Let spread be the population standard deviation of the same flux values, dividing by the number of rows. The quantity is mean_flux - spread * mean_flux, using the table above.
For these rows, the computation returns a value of 3.3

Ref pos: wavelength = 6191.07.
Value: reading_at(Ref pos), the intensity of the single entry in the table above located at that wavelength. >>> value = 6.66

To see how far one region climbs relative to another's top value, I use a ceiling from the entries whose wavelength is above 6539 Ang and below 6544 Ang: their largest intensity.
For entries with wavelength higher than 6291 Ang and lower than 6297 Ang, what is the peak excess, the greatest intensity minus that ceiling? -0.58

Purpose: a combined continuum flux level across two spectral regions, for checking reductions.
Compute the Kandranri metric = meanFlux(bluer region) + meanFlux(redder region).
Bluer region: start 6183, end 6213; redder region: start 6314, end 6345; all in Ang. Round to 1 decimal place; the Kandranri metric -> 12.9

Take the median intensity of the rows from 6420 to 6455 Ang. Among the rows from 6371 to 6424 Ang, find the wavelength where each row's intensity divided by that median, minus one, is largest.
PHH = 6376.25 Ang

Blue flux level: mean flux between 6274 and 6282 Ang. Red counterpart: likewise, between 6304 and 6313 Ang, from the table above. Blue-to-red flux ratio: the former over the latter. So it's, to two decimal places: 0.93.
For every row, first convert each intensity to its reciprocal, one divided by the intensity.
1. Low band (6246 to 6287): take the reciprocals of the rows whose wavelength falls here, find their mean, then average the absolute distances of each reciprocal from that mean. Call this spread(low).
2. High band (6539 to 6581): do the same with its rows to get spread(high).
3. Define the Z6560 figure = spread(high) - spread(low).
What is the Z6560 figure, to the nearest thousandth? -0.001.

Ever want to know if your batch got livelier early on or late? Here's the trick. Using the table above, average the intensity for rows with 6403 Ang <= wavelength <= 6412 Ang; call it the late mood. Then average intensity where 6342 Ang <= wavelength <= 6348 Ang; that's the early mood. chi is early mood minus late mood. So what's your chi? -0.37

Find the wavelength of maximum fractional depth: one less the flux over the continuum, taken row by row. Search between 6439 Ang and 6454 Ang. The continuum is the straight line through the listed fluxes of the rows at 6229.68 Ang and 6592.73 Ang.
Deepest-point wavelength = 6448.60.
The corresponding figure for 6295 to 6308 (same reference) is 6297.46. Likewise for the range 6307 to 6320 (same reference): 6311.98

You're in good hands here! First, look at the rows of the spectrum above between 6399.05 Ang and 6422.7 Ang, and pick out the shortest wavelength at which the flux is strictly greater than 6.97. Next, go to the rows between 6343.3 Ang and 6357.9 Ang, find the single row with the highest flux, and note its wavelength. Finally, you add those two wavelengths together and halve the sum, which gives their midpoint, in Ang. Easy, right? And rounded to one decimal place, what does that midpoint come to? 6378.5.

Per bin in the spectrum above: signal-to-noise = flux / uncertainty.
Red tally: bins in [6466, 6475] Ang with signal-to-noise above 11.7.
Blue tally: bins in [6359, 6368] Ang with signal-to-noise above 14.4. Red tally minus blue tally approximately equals 1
